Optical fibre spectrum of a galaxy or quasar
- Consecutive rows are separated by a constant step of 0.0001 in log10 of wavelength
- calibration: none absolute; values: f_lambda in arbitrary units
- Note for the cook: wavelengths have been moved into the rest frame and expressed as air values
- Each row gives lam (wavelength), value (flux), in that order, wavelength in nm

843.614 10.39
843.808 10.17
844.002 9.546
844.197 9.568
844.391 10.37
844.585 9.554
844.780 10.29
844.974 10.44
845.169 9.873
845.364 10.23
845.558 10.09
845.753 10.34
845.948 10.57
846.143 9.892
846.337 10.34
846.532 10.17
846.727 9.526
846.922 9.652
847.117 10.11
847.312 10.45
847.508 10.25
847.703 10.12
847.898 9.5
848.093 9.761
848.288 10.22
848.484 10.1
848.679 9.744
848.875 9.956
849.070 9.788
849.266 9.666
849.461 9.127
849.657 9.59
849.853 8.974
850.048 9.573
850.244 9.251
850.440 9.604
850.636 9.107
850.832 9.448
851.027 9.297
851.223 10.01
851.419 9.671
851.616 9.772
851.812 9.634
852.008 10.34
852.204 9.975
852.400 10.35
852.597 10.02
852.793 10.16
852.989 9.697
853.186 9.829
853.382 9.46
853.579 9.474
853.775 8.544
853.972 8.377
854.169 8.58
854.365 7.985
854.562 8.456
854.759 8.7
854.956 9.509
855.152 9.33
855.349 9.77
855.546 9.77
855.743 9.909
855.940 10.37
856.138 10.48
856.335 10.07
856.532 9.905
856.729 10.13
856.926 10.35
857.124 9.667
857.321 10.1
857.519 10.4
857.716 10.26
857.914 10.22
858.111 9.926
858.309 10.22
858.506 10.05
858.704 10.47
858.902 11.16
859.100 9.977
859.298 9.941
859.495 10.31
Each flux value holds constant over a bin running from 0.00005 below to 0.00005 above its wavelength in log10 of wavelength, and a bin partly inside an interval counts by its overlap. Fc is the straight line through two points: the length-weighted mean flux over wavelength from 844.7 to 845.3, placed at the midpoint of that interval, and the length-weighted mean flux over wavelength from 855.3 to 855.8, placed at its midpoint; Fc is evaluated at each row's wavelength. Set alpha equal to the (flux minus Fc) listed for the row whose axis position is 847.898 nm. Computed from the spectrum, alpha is -0.6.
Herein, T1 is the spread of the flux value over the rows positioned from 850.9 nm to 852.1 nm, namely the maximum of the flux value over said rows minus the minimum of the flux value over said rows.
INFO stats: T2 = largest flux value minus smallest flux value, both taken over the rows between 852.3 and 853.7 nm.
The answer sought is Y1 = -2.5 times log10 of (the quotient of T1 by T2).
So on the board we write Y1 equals -0.17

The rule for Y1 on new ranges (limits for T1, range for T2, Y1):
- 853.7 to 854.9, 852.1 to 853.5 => 0.24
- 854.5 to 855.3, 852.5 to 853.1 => -0.89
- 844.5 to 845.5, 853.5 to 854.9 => 0.56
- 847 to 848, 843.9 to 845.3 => -0.07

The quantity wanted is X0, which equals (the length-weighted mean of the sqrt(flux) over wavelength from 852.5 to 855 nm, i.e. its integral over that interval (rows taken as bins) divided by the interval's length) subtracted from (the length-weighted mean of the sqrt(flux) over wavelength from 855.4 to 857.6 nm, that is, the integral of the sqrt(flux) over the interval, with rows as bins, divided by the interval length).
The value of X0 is 0.16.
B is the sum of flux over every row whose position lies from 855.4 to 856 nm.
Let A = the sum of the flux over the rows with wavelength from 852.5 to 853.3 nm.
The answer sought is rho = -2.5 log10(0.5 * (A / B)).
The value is 0.5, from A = 40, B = 30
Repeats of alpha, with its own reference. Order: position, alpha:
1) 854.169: -1.3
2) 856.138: 0.7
